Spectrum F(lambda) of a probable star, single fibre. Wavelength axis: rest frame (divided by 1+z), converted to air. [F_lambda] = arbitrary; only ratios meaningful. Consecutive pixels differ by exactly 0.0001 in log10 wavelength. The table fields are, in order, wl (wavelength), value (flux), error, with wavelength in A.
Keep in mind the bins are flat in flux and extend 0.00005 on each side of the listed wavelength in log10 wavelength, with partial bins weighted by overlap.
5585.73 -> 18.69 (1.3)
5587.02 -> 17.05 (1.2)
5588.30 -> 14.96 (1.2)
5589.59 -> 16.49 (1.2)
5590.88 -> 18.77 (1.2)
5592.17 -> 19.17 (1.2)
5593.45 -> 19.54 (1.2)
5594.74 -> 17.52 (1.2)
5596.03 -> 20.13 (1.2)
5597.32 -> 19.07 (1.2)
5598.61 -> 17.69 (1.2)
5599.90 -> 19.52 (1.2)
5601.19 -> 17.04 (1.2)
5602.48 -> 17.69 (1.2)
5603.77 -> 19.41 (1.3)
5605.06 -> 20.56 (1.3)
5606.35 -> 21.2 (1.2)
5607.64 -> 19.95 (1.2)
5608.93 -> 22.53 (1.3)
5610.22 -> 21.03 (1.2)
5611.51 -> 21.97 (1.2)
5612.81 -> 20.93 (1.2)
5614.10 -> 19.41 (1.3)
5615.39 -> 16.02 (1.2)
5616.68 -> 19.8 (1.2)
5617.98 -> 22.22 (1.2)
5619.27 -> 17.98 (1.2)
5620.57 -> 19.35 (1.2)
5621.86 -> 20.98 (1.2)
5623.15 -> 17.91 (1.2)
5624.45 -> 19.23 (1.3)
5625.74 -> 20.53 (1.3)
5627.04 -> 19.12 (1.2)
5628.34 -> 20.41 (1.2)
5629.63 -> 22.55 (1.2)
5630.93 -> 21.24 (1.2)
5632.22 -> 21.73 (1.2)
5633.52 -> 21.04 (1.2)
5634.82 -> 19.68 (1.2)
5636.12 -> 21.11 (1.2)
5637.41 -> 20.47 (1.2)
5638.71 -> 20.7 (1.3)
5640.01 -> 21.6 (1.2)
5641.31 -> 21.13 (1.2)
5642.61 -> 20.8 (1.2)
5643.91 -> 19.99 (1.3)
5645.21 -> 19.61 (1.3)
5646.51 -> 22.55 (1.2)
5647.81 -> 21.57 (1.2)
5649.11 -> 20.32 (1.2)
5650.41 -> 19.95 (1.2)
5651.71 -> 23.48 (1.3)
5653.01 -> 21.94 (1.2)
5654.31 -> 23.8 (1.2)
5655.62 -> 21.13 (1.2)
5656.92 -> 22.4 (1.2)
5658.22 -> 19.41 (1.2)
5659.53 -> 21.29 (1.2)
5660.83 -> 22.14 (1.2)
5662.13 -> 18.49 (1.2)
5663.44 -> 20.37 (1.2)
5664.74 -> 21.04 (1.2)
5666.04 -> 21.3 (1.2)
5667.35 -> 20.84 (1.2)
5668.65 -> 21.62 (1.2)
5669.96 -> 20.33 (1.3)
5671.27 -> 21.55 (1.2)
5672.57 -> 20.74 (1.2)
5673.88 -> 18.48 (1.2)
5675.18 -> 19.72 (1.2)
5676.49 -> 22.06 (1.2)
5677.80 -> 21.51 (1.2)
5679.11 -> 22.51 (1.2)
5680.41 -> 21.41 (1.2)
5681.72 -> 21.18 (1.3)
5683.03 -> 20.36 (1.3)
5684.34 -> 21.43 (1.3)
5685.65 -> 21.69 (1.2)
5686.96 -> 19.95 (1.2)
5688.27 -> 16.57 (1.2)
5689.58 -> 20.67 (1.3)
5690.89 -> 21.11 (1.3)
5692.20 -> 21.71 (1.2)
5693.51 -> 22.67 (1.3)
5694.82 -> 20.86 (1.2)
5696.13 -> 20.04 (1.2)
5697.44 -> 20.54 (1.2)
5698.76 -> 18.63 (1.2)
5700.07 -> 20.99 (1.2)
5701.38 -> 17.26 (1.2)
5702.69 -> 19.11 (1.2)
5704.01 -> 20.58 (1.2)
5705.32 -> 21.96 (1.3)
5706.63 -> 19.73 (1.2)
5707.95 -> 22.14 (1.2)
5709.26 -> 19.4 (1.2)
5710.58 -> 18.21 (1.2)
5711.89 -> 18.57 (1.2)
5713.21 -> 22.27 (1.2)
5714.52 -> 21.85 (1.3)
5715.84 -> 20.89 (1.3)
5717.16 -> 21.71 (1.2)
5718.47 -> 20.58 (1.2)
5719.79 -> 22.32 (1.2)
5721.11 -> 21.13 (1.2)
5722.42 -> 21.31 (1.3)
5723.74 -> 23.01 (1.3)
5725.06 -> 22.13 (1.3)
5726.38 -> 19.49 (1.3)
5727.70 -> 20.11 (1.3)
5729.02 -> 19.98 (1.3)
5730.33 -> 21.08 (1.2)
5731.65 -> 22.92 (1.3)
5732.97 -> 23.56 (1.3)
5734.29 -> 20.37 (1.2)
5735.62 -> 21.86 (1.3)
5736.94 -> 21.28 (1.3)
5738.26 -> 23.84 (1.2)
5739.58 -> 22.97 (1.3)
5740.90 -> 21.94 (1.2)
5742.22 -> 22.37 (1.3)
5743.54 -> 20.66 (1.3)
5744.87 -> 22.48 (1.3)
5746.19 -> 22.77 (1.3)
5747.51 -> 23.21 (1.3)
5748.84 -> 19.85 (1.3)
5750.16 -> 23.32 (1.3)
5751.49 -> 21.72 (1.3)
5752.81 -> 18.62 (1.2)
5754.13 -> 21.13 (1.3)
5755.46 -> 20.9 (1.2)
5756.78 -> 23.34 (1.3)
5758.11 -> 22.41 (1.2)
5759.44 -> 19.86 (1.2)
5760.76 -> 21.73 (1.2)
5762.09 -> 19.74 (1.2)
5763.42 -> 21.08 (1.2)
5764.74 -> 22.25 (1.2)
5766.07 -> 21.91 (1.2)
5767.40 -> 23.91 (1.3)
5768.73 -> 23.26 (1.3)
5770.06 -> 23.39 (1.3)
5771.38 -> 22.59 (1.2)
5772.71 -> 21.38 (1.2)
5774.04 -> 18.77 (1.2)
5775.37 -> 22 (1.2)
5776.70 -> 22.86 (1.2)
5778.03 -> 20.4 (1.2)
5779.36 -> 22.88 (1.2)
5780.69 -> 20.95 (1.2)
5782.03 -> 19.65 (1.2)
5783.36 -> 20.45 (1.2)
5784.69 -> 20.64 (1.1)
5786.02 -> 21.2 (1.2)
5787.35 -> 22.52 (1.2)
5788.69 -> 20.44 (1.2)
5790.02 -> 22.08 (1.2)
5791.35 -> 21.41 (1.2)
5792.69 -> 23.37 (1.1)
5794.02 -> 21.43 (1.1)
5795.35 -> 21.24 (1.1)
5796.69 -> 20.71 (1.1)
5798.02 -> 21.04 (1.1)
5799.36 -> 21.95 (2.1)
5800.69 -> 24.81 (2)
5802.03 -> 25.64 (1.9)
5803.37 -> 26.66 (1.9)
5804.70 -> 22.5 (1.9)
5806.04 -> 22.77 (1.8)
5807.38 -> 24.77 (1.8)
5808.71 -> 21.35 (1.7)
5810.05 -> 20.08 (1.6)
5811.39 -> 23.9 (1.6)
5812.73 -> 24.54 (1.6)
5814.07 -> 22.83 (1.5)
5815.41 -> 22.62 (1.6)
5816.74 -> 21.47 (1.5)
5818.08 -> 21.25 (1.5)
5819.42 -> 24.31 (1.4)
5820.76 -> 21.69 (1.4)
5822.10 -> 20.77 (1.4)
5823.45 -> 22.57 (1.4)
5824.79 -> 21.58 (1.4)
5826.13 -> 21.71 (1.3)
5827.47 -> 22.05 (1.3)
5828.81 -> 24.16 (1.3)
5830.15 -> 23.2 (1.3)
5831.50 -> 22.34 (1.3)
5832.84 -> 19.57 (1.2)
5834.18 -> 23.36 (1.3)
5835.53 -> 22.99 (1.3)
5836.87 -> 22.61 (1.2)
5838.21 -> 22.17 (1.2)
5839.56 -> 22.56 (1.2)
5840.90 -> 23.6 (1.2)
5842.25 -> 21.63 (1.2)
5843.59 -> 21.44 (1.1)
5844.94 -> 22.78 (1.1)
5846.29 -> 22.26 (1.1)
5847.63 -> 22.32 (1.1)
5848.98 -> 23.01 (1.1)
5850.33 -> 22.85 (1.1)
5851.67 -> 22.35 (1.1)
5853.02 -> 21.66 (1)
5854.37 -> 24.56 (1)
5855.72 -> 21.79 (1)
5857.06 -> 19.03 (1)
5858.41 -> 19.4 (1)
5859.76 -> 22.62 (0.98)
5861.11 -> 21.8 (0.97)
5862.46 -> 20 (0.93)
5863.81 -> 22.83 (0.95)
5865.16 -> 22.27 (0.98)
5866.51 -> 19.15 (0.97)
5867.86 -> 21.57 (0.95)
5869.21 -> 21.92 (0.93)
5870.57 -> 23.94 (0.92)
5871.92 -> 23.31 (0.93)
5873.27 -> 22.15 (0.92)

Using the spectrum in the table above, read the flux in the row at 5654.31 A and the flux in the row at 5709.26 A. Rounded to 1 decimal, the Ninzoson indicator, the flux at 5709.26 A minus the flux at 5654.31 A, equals -4.4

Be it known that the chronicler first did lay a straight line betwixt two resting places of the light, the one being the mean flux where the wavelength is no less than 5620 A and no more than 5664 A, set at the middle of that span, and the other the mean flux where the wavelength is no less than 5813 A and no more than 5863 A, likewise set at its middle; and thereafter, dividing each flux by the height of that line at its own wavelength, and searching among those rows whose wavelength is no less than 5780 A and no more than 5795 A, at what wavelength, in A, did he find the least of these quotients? 5782.03 A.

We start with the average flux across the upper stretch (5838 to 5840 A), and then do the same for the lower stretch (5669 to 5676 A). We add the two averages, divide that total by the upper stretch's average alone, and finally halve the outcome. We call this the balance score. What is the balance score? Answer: 0.95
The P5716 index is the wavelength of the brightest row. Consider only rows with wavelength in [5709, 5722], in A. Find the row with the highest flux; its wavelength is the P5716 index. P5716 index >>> 5719.79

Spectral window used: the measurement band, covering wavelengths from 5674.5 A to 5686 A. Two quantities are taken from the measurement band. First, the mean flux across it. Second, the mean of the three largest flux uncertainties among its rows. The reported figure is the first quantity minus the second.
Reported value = 20.0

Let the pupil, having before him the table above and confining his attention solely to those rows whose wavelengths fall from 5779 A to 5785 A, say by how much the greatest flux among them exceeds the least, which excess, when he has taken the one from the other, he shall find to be 3.2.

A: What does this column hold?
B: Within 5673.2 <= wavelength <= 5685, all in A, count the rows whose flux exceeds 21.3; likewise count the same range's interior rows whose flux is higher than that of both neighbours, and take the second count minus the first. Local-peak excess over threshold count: -3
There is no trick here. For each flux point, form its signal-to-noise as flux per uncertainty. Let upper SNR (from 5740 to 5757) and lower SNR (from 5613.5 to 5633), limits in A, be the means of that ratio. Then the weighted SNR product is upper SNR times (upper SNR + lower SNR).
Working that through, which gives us 567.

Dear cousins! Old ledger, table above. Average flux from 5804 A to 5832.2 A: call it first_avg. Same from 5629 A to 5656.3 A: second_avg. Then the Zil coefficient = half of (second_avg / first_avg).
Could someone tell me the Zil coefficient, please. 0.472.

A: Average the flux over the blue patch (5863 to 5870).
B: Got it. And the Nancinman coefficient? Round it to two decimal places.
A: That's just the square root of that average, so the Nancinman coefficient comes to 4.64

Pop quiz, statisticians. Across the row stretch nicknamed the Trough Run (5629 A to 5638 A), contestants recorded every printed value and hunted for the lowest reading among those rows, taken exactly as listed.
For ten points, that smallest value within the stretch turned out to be 19.68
